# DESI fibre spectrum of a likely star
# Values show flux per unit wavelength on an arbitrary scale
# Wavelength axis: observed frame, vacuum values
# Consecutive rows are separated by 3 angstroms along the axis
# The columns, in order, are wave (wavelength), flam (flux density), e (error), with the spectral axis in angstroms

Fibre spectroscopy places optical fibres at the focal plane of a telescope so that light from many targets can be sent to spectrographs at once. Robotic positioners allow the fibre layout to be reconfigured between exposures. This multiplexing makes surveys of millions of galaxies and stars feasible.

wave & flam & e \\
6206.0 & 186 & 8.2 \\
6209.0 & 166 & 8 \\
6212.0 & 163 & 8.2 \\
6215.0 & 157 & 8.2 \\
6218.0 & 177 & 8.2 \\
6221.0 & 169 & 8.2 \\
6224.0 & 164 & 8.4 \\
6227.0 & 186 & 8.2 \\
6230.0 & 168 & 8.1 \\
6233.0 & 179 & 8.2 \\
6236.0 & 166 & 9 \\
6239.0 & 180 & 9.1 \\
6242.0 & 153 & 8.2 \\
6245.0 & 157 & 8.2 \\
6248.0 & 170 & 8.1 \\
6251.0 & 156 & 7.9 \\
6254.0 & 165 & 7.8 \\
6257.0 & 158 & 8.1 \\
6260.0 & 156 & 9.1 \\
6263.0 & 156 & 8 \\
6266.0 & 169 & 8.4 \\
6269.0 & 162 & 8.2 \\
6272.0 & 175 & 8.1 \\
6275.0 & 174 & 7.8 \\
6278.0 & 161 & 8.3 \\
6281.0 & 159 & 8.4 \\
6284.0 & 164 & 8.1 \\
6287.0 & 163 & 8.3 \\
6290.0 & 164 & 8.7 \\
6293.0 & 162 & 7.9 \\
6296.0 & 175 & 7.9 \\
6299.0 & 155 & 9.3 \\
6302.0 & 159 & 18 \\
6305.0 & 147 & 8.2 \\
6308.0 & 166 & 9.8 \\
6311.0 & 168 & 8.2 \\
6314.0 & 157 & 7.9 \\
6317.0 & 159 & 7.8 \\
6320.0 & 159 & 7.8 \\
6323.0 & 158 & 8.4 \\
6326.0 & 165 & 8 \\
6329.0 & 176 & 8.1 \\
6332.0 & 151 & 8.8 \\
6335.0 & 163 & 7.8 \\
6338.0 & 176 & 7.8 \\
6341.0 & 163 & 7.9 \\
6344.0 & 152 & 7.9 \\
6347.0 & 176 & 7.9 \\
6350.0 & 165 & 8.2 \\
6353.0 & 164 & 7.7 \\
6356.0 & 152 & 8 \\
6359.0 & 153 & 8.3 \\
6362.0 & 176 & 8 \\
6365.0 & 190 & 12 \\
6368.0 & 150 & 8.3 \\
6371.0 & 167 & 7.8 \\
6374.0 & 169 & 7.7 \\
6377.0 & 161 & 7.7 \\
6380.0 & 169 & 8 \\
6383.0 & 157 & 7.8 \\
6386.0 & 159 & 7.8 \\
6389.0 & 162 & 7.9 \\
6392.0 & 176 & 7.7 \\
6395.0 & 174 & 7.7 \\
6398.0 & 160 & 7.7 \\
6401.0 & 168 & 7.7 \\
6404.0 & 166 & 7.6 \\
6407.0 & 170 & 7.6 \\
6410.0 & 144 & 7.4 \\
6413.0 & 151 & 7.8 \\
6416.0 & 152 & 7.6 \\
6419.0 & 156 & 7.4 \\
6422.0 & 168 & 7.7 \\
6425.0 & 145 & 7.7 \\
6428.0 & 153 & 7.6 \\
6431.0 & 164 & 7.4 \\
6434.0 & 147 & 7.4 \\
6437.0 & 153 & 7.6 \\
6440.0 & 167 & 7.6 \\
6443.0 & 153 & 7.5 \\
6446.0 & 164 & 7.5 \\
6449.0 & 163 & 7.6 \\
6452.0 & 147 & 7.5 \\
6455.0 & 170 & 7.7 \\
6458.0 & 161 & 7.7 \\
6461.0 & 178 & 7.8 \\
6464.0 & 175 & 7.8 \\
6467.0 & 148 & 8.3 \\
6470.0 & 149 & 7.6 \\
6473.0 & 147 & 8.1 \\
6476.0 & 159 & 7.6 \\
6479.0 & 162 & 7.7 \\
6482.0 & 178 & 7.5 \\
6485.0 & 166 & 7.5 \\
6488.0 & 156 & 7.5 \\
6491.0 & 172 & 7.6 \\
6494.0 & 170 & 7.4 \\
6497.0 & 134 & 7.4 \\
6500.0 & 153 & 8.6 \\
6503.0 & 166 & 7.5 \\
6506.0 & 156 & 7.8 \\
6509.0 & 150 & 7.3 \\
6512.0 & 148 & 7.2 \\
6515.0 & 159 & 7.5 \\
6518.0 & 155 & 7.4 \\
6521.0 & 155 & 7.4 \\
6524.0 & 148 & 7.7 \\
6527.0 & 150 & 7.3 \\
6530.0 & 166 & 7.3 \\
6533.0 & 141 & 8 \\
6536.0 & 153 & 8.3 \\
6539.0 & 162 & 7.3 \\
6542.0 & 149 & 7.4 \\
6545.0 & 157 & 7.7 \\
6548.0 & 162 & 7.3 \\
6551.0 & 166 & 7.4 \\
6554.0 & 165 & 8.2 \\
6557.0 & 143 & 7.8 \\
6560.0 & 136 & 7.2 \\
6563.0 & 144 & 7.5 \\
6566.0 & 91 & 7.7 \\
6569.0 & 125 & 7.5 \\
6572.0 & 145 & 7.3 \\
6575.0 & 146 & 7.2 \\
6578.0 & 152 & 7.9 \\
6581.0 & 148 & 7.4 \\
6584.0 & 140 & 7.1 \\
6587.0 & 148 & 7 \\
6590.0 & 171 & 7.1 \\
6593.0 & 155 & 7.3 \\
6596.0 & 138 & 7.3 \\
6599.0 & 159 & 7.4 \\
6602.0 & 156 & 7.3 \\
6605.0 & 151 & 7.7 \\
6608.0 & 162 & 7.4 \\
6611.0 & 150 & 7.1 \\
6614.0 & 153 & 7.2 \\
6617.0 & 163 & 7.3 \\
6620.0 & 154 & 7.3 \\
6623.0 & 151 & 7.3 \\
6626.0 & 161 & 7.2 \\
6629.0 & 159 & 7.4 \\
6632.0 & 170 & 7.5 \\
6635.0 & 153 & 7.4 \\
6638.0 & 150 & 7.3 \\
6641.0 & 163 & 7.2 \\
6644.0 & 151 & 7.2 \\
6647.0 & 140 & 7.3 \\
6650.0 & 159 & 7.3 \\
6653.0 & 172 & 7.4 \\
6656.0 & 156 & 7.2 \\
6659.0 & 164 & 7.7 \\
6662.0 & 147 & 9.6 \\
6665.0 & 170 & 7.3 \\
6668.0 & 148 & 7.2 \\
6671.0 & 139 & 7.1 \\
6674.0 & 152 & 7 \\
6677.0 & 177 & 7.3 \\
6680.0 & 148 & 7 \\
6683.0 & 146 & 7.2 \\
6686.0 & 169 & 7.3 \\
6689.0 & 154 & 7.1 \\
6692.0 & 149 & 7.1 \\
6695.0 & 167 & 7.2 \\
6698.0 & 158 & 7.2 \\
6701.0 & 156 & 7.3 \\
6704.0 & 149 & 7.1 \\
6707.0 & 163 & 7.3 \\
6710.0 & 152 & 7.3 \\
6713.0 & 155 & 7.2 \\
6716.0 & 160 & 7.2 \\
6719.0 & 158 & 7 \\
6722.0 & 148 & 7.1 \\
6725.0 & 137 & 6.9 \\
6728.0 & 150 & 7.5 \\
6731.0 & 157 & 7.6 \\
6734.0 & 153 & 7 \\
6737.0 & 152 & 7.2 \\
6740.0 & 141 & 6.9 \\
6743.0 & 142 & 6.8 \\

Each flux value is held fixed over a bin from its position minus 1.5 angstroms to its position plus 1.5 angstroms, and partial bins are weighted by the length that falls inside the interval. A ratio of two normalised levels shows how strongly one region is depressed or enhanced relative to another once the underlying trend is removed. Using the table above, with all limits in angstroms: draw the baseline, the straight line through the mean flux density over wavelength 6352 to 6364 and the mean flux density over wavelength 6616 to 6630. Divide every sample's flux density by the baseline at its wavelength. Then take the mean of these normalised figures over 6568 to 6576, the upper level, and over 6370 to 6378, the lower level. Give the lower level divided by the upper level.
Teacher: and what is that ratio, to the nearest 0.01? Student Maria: 1.17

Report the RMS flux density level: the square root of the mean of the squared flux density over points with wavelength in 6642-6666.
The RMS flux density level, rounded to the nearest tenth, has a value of 157.7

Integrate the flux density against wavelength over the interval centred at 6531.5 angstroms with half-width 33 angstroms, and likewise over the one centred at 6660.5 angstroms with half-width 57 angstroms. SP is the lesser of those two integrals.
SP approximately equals 10152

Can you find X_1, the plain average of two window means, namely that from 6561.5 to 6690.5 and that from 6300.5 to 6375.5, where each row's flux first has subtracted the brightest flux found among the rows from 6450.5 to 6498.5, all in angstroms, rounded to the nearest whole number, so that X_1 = -20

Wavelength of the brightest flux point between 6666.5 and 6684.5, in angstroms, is 6677.0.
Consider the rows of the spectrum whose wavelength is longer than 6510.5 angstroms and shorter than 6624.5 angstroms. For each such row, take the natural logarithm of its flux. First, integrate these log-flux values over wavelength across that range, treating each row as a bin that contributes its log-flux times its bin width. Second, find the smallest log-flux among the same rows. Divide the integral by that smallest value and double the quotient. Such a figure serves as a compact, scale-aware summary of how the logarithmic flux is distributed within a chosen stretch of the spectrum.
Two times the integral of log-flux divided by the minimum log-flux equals 253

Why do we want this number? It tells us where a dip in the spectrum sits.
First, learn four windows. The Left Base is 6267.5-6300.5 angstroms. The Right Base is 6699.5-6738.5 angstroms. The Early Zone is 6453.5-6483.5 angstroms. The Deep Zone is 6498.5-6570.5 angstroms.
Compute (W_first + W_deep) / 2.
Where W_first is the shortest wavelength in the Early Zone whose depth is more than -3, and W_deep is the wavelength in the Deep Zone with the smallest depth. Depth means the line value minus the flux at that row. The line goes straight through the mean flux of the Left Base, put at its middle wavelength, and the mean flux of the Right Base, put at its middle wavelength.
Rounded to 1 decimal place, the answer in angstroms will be 6504.5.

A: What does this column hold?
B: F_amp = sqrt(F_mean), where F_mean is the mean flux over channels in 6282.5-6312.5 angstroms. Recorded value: 12.74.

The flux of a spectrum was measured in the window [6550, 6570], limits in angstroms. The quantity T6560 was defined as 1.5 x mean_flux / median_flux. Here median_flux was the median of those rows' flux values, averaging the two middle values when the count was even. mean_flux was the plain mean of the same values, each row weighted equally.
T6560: 1.45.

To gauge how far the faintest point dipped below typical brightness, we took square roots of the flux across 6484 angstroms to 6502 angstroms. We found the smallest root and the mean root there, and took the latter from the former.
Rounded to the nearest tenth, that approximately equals -1.0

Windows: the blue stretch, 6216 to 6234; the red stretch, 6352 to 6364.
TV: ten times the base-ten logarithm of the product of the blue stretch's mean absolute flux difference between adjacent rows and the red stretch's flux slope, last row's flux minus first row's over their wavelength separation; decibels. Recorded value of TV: 12.3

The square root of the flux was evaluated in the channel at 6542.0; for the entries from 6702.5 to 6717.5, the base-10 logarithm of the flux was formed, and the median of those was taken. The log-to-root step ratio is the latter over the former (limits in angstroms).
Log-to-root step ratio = 0.179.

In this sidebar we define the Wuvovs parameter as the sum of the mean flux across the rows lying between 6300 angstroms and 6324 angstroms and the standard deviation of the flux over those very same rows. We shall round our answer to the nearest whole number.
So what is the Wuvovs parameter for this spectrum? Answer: 165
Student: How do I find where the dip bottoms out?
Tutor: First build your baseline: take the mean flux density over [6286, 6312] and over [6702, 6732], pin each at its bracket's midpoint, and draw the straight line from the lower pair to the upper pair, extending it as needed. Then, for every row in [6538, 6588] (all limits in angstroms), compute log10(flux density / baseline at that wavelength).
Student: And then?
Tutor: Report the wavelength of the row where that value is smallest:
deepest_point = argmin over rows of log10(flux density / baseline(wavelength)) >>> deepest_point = 6566.0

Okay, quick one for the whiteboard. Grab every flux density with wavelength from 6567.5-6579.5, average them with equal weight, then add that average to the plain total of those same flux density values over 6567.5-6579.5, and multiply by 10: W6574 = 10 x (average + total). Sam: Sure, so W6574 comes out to 7100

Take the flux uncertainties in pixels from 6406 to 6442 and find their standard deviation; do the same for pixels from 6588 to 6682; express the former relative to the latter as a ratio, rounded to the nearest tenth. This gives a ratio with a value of 0.3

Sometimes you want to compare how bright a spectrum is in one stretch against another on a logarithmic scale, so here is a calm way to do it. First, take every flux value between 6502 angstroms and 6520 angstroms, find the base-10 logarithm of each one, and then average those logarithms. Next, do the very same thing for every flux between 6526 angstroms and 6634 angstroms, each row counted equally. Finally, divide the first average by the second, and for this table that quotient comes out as 1.01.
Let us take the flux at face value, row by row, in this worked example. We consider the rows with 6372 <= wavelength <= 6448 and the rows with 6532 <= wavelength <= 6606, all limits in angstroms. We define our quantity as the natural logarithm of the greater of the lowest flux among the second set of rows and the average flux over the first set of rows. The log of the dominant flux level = 5.08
